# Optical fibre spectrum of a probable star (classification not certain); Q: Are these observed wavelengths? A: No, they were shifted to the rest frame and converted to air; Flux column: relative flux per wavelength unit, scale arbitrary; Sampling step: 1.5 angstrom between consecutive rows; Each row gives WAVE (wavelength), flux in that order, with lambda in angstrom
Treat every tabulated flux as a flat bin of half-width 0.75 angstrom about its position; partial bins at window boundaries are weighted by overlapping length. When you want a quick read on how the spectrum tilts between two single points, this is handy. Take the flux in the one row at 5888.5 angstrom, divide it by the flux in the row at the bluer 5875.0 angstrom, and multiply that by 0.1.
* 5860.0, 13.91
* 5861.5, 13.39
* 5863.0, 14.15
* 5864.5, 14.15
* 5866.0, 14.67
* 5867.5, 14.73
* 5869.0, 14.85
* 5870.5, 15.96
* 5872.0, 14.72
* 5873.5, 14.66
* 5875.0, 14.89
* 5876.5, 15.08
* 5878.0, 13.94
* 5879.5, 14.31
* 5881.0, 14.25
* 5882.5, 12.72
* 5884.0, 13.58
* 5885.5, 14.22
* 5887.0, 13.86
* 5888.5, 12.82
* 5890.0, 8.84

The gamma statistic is 0.086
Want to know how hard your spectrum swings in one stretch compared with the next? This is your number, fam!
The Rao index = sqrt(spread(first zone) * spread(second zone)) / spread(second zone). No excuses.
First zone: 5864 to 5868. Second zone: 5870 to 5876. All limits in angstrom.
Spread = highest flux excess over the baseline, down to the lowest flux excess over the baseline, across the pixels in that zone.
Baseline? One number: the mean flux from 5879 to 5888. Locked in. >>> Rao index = 0.67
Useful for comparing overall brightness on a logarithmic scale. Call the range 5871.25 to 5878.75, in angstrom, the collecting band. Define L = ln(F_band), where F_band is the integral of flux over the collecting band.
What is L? 4.70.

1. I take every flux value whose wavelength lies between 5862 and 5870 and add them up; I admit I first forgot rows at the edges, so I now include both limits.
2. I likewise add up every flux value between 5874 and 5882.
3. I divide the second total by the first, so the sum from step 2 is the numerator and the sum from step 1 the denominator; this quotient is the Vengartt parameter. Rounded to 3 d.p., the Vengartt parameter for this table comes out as 0.999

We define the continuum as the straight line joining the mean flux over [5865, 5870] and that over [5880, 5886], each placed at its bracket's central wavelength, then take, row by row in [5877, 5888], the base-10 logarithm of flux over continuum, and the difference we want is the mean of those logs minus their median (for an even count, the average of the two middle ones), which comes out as -0.008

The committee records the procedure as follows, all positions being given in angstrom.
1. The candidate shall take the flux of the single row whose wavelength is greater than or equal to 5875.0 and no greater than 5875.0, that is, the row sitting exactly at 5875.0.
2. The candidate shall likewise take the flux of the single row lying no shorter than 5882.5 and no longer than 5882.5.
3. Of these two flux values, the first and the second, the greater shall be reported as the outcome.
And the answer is 14.9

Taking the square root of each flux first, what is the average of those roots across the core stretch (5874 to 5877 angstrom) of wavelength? 3.87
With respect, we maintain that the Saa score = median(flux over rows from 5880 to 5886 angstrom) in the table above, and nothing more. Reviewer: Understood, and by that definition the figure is 13.9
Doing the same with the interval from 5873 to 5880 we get 14.7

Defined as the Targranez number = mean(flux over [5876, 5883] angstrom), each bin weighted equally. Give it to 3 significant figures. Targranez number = 14.1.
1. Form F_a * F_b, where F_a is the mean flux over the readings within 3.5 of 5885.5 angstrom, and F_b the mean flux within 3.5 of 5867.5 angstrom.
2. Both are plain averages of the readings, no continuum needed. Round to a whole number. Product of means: 200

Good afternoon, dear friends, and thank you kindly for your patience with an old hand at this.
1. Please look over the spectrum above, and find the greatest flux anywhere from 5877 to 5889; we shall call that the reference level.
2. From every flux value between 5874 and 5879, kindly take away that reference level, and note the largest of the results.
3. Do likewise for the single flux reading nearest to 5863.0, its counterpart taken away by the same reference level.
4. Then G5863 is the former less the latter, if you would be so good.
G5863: 0.9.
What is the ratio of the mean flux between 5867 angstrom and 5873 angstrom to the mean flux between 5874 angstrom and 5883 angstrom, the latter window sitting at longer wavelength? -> 1.06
